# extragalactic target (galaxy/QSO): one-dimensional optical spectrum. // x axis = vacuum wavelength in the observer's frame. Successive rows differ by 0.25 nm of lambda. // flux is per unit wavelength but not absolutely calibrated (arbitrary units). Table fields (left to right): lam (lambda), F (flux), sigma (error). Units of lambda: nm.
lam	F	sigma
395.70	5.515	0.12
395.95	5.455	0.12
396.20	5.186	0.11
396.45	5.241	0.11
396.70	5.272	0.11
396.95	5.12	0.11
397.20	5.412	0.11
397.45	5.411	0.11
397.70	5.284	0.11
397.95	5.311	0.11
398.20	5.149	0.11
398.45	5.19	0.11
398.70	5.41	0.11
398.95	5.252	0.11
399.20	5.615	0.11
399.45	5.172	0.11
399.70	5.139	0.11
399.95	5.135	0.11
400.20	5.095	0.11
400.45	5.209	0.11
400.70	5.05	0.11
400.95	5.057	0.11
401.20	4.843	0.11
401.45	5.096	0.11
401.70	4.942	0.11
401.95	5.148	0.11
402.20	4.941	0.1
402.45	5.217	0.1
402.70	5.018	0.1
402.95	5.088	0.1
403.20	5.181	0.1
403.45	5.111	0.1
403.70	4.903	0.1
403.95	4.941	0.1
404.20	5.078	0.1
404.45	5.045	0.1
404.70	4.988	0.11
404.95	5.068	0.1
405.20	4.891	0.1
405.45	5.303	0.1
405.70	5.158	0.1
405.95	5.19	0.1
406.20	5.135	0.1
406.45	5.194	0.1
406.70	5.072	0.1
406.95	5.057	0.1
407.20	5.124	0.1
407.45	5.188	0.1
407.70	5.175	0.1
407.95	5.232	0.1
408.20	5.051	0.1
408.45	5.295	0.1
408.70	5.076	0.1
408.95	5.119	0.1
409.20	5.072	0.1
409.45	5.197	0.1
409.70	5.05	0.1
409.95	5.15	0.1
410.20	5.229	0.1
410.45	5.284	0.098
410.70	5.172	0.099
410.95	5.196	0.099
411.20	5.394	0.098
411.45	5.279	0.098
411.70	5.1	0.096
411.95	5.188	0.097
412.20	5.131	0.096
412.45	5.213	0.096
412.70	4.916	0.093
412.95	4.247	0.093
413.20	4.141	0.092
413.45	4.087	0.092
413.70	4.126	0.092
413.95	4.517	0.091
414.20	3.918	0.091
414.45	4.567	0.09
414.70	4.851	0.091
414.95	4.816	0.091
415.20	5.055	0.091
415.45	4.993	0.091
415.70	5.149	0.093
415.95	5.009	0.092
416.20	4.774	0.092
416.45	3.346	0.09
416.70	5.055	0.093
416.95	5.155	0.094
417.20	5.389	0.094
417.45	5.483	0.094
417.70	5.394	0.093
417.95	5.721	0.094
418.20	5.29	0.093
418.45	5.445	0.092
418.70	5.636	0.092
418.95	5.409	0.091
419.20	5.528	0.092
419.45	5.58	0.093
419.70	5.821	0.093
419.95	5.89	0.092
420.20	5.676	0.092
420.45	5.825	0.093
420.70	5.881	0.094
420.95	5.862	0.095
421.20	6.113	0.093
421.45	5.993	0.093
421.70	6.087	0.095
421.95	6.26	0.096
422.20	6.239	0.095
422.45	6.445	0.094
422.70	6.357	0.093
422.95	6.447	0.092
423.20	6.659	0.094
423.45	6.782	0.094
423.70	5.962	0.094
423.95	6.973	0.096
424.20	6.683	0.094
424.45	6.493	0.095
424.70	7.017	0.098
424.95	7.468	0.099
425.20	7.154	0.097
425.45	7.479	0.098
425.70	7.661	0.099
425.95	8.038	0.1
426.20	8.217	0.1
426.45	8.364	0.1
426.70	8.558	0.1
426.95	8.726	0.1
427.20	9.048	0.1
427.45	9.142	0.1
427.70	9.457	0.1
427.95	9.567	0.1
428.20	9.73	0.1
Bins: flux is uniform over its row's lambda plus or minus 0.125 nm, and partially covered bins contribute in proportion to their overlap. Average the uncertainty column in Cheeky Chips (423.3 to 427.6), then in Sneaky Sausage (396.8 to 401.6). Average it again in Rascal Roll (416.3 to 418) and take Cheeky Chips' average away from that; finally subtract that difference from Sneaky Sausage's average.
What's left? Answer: 0.115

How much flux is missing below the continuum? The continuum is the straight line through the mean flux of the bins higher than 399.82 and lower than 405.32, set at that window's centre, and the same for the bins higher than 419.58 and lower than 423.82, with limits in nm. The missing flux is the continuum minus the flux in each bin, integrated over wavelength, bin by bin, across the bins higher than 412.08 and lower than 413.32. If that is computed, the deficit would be 1.1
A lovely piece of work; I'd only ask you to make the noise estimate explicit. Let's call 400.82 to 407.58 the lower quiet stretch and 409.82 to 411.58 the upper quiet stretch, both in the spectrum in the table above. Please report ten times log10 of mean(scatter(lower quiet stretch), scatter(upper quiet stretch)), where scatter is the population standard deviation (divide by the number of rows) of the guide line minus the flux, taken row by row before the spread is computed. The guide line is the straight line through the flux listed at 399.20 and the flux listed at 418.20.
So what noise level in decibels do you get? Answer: -9.8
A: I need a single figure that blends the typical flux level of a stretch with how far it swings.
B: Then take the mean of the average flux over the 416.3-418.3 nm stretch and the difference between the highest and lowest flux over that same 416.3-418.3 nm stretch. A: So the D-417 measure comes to 3.74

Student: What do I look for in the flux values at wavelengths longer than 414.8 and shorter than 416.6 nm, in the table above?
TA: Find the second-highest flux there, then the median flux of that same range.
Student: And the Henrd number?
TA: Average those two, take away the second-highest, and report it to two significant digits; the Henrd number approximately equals -0.031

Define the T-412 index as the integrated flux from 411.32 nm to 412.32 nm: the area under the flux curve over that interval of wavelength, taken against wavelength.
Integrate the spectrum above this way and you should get 5.2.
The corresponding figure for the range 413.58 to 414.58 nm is 4.3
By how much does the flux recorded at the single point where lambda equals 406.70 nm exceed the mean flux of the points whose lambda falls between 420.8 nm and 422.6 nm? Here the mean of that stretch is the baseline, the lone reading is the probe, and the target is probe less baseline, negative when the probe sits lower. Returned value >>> -1.1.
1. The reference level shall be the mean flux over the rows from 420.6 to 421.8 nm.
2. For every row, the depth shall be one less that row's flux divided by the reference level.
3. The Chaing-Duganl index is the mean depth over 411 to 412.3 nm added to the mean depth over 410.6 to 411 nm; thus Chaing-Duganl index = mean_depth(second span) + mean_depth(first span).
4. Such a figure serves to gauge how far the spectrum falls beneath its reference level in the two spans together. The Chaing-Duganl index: 0.26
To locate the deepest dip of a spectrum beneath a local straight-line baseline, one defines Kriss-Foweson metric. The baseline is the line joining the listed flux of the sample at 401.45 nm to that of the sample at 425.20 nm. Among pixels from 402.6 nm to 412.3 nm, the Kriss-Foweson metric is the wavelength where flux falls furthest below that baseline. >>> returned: 412.20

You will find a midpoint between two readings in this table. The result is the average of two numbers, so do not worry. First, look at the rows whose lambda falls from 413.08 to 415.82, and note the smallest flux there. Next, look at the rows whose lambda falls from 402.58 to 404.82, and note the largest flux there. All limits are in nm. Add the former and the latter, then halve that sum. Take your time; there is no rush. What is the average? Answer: 4.55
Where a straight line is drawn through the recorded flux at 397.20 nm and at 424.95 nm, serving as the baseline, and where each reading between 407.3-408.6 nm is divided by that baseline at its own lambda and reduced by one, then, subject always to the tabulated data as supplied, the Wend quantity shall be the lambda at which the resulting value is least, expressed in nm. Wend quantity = 408.20 nm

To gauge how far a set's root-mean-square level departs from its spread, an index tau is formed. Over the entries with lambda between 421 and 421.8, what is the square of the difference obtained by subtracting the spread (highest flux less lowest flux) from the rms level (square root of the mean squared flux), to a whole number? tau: 35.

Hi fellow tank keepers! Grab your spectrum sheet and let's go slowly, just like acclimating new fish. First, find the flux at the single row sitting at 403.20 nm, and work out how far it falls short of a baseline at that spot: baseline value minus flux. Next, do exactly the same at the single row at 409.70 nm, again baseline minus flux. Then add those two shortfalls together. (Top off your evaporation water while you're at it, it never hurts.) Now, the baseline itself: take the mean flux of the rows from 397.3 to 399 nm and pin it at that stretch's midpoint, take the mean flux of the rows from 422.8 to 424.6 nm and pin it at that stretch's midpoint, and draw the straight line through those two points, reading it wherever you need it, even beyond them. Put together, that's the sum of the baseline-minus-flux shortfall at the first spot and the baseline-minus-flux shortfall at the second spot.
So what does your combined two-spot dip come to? 1.2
